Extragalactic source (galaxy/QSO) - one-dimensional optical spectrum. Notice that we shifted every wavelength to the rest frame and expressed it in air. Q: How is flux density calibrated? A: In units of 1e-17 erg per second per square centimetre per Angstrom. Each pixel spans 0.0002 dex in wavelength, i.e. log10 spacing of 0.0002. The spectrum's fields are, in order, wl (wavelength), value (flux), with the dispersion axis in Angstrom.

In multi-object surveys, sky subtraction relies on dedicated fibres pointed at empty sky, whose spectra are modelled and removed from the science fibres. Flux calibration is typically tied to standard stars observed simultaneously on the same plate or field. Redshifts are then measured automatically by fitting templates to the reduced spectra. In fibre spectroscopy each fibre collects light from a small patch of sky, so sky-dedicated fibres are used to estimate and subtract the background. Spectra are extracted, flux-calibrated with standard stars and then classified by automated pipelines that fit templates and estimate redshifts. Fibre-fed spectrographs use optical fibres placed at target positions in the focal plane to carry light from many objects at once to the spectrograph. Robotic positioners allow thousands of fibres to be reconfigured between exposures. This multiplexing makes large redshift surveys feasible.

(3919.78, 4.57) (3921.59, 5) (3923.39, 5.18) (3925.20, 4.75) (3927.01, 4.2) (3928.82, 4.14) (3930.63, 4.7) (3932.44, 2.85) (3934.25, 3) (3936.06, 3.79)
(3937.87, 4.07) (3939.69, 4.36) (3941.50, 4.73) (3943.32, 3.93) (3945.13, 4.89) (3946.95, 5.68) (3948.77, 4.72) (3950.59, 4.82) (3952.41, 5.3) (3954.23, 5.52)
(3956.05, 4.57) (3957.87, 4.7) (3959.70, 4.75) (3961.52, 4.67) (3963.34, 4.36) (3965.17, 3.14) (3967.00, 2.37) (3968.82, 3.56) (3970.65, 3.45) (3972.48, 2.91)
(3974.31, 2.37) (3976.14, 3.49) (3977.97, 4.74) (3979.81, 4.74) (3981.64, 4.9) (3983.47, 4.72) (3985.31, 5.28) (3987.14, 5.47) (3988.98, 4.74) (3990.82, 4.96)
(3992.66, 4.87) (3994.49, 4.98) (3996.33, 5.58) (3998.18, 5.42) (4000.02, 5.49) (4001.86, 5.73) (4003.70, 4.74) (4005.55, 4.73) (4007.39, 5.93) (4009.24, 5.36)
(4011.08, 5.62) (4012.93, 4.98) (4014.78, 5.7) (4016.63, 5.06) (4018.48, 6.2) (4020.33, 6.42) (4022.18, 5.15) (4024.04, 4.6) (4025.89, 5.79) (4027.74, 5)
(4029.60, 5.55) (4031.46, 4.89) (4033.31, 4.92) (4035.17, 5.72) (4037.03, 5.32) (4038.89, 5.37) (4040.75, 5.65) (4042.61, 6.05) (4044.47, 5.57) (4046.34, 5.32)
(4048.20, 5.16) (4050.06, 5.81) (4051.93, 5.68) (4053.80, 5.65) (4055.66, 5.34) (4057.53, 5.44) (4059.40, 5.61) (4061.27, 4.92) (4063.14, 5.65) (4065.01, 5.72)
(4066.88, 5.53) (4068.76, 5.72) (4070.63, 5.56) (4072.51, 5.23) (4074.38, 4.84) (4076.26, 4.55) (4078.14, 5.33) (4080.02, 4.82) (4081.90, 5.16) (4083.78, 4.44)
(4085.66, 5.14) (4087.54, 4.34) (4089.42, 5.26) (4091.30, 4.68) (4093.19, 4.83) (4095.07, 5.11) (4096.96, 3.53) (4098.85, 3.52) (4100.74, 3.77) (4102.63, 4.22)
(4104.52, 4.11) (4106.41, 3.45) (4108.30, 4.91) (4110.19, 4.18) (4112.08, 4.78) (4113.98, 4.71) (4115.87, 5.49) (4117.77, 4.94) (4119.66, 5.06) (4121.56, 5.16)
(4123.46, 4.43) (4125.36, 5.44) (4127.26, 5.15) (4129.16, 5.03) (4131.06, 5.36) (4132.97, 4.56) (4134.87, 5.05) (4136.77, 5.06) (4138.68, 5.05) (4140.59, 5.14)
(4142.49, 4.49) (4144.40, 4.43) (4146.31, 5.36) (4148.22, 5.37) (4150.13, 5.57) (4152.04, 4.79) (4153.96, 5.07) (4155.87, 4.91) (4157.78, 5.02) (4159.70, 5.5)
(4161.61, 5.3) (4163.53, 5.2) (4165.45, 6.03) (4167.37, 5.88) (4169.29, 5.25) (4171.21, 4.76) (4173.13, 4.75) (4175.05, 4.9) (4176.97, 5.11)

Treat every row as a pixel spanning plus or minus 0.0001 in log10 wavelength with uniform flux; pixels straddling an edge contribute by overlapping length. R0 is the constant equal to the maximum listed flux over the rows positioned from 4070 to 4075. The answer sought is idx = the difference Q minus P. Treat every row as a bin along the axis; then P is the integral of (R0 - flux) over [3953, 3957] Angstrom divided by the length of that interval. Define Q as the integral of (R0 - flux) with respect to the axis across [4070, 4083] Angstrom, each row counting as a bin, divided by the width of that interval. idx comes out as 0.0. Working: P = 0.5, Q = 0.51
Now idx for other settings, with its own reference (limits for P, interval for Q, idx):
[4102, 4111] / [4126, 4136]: -0.9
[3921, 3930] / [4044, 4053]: -0.9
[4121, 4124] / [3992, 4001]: -0.5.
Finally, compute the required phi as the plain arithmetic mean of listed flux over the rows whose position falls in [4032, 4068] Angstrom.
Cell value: 5.50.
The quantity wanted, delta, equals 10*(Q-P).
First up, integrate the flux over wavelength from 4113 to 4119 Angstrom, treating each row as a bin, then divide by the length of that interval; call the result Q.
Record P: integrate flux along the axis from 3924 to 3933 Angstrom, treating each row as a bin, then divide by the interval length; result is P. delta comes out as 8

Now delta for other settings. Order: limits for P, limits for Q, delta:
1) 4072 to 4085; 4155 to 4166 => 4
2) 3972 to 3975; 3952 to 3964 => 22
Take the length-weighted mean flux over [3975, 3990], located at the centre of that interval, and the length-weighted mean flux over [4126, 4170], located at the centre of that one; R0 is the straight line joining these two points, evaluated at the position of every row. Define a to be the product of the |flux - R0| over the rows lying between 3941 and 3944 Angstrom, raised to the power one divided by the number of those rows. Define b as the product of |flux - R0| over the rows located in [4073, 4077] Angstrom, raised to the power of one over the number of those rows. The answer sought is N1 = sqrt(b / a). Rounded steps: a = 0.28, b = 0.2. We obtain 0.9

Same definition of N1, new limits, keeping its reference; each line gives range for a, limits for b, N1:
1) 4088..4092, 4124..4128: 0.7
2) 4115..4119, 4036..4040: 1.4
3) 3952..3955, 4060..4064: 0.3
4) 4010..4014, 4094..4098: 1.0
